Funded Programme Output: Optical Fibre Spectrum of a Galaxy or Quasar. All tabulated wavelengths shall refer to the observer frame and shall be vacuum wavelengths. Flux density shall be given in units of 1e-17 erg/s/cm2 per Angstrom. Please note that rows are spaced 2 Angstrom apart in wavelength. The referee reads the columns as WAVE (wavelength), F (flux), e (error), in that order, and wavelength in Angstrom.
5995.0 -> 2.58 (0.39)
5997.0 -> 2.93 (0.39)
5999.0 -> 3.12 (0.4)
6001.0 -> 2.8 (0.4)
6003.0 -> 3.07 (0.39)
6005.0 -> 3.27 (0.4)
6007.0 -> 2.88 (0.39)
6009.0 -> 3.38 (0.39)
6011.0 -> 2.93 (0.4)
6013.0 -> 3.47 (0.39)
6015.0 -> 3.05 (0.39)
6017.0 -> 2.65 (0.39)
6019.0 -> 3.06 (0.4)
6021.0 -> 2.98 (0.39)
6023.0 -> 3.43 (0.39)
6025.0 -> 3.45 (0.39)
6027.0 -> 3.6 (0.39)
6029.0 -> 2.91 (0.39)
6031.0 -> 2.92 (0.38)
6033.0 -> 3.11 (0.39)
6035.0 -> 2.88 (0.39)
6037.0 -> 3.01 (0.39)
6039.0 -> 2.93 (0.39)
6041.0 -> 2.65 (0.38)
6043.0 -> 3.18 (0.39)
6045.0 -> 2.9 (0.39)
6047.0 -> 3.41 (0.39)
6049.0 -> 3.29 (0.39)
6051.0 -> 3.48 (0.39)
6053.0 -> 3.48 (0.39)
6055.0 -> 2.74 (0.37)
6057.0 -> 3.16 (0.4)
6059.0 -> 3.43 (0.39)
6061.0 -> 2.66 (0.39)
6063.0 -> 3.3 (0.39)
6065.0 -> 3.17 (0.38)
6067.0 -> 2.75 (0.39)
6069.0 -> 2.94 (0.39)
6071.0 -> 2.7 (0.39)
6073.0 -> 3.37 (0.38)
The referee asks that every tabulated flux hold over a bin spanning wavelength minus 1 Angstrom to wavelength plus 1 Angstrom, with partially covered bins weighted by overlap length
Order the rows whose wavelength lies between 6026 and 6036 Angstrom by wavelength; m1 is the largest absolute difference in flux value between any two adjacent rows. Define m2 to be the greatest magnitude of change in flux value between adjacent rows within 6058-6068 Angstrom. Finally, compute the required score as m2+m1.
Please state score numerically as 1.5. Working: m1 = 0.69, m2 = 0.77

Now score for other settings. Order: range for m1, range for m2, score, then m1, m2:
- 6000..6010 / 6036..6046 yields 1.0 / 0.50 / 0.53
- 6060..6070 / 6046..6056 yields 1.4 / 0.64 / 0.74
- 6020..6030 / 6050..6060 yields 1.4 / 0.69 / 0.74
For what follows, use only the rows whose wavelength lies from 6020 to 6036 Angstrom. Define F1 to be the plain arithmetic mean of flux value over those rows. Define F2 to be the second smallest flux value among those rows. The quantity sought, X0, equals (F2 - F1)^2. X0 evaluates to 0.06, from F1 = 3.16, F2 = 2.91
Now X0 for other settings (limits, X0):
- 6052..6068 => 0.12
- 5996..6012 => 0.03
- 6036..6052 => 0.04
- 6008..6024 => 0.04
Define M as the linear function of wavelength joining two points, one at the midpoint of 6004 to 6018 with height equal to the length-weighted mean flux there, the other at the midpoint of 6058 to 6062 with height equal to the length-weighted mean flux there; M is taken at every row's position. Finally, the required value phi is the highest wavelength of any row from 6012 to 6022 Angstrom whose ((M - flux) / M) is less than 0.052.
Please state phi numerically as 6021.0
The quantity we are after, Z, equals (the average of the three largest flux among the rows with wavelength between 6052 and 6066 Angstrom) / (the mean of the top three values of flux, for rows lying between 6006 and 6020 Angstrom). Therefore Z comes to 1.03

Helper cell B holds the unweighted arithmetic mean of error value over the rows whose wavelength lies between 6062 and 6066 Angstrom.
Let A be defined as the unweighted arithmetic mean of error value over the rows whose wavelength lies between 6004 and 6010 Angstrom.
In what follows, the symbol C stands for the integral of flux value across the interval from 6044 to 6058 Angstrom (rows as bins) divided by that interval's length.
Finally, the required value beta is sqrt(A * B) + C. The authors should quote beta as 3.598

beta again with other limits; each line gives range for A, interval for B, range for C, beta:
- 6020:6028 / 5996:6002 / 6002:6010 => 3.543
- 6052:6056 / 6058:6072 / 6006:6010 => 3.514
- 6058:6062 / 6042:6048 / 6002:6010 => 3.540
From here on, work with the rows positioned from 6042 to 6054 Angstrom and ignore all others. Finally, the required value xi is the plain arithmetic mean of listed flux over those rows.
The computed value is 3.3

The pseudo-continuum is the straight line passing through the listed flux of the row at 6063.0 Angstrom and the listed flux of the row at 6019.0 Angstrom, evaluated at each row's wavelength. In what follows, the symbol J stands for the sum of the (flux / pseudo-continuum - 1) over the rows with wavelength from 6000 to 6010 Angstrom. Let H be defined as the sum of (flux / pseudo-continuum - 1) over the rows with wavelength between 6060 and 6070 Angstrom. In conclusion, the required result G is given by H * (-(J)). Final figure 0.08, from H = -0.5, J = 0.16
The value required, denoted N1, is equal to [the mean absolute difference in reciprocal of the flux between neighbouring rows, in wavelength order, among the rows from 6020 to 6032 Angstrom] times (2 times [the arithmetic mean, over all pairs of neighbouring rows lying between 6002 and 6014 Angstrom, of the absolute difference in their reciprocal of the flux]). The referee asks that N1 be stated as 0.0021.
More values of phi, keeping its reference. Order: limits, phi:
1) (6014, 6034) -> 6033.0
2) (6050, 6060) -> 6059.0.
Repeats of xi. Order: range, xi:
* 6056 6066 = 3.1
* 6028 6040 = 3.0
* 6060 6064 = 3.0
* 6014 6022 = 2.9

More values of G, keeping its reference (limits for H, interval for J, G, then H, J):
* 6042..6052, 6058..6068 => 0.02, 0.1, -0.36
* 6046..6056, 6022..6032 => -0.02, 0.1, 0.26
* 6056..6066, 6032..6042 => -0.08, -0.2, -0.38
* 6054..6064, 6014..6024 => -0.01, -0.3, -0.04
